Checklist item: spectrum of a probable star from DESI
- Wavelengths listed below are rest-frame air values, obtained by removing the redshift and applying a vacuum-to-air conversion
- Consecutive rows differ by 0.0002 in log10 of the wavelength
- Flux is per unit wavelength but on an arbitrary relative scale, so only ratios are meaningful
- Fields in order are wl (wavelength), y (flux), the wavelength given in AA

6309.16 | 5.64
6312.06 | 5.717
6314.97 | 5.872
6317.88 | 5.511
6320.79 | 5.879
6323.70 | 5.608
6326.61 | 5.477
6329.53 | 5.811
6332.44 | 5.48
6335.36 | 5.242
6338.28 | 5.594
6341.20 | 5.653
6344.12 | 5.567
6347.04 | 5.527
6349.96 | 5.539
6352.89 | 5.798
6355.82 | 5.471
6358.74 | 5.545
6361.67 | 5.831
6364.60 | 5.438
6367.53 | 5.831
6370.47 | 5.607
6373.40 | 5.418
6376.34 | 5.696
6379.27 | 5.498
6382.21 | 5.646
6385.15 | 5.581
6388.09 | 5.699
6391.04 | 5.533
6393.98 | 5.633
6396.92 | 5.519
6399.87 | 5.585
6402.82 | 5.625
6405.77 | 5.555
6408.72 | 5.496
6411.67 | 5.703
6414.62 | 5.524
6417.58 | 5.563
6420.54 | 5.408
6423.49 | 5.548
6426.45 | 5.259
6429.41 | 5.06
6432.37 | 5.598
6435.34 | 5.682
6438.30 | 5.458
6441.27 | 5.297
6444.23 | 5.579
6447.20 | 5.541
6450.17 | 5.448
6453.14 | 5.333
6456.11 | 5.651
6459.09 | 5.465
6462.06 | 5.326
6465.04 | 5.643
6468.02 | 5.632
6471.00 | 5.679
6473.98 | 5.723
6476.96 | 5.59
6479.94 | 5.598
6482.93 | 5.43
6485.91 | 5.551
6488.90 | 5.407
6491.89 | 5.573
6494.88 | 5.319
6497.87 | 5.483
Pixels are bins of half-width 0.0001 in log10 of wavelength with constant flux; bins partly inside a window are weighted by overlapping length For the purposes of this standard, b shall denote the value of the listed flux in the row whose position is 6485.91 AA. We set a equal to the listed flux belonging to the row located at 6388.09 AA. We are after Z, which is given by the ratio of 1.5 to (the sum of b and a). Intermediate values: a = 5.699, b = 5.551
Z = 0.133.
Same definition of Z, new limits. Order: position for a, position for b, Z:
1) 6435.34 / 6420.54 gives 0.135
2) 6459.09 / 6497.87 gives 0.137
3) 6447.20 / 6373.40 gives 0.137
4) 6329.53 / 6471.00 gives 0.131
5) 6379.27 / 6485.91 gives 0.136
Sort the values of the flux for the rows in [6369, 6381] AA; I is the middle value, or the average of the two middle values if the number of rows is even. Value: 5.55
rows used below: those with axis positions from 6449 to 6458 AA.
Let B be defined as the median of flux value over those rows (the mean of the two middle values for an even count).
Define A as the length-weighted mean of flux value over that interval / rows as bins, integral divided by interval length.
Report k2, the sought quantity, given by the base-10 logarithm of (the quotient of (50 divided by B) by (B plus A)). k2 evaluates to -0.076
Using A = 5.48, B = 5.45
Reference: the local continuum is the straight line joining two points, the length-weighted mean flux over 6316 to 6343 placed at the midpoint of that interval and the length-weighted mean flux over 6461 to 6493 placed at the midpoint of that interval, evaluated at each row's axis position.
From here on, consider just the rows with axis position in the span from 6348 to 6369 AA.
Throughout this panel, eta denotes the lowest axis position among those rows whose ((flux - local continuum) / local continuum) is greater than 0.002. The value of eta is 6352.89 AA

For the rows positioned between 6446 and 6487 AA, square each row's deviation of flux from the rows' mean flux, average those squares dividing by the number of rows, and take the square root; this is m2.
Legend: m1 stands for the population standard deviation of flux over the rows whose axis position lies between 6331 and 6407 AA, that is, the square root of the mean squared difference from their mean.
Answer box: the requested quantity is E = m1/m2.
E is 1.05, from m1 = 0.127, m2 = 0.12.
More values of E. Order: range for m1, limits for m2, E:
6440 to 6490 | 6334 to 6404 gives 0.98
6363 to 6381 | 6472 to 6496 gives 1.22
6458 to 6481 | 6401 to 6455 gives 0.76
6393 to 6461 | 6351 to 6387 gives 1.03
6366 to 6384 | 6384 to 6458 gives 0.91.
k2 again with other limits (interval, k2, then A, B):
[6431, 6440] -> -0.097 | 5.57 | 5.60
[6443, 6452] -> -0.088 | 5.51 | 5.54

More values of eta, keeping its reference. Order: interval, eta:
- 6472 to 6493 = 6473.98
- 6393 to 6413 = 6393.98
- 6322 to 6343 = 6323.70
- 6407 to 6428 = 6411.67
